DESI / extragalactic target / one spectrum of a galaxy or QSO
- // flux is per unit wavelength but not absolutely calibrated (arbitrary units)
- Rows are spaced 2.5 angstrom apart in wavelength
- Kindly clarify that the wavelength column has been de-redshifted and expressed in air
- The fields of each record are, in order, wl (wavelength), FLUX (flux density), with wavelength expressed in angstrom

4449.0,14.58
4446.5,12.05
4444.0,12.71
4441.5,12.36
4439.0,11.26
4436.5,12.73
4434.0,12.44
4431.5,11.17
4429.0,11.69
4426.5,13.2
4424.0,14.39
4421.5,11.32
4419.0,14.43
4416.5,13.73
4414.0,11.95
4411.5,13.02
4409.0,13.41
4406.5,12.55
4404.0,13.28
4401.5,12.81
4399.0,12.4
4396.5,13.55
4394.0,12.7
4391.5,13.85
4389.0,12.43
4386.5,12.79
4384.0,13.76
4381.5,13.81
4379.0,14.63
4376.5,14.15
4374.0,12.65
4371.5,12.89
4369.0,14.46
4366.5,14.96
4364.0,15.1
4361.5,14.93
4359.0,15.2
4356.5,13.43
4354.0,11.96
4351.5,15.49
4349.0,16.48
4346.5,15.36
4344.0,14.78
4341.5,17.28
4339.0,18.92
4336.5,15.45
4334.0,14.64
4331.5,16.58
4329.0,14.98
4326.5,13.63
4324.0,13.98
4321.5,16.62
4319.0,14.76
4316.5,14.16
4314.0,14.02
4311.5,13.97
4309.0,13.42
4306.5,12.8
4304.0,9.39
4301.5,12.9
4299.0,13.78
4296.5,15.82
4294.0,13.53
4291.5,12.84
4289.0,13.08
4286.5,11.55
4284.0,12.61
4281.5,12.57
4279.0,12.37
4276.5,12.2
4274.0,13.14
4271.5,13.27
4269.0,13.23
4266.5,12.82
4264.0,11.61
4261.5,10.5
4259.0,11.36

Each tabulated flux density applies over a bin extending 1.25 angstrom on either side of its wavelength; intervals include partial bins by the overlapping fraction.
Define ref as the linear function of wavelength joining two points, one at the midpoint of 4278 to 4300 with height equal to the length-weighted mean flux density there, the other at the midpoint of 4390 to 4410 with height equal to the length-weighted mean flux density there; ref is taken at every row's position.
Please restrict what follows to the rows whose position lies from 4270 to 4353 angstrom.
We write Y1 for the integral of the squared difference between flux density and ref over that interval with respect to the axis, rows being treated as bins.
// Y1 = 364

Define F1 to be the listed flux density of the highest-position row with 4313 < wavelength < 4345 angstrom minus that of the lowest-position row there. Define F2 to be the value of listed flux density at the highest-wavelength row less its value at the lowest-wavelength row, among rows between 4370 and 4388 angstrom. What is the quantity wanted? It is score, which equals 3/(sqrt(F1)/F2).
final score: 0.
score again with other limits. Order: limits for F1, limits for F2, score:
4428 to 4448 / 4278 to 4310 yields 5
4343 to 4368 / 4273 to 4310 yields 2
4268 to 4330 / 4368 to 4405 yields -3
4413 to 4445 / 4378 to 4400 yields -8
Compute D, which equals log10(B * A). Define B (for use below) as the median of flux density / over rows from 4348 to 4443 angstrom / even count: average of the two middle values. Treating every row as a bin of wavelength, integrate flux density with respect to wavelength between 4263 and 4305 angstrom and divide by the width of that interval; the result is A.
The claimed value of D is 2.23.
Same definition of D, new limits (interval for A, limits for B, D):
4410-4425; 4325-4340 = 2.30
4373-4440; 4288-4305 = 2.23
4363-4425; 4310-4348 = 2.30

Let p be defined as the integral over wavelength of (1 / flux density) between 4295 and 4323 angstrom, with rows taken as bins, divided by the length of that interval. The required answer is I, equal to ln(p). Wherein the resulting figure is -2.60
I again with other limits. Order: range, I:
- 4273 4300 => -2.56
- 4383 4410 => -2.57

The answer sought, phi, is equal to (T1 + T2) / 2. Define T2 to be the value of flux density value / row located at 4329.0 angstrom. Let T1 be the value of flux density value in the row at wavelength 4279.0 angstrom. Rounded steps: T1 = 12.37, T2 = 14.98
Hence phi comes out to 13.7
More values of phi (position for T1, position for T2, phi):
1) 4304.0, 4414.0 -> 10.7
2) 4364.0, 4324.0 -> 14.5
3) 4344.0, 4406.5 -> 13.7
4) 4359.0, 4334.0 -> 14.9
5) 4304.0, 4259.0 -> 10.4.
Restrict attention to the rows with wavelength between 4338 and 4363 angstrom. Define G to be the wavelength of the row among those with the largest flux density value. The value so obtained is 4339.0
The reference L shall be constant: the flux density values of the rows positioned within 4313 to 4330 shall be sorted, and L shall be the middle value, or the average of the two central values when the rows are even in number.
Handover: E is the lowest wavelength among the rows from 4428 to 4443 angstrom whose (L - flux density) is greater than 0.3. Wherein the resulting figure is 4429.0 angstrom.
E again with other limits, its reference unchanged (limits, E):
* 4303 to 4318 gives 4304.0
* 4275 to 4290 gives 4276.5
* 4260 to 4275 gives 4261.5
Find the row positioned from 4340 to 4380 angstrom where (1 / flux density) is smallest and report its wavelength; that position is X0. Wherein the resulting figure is 4341.5 angstrom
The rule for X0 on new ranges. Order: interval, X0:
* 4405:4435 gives 4419.0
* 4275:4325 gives 4321.5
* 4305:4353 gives 4339.0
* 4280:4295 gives 4294.0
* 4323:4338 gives 4331.5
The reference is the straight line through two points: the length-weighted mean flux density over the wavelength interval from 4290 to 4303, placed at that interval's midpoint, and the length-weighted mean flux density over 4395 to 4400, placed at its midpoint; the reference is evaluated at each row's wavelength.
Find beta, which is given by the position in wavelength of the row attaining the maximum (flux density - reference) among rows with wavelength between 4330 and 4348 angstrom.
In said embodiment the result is 4339.0 angstrom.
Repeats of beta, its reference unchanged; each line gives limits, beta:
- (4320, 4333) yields 4331.5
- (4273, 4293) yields 4289.0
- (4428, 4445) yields 4444.0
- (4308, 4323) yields 4321.5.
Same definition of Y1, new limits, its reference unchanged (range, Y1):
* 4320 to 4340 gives 169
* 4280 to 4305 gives 59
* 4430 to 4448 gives 22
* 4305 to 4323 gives 48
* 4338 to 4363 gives 207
